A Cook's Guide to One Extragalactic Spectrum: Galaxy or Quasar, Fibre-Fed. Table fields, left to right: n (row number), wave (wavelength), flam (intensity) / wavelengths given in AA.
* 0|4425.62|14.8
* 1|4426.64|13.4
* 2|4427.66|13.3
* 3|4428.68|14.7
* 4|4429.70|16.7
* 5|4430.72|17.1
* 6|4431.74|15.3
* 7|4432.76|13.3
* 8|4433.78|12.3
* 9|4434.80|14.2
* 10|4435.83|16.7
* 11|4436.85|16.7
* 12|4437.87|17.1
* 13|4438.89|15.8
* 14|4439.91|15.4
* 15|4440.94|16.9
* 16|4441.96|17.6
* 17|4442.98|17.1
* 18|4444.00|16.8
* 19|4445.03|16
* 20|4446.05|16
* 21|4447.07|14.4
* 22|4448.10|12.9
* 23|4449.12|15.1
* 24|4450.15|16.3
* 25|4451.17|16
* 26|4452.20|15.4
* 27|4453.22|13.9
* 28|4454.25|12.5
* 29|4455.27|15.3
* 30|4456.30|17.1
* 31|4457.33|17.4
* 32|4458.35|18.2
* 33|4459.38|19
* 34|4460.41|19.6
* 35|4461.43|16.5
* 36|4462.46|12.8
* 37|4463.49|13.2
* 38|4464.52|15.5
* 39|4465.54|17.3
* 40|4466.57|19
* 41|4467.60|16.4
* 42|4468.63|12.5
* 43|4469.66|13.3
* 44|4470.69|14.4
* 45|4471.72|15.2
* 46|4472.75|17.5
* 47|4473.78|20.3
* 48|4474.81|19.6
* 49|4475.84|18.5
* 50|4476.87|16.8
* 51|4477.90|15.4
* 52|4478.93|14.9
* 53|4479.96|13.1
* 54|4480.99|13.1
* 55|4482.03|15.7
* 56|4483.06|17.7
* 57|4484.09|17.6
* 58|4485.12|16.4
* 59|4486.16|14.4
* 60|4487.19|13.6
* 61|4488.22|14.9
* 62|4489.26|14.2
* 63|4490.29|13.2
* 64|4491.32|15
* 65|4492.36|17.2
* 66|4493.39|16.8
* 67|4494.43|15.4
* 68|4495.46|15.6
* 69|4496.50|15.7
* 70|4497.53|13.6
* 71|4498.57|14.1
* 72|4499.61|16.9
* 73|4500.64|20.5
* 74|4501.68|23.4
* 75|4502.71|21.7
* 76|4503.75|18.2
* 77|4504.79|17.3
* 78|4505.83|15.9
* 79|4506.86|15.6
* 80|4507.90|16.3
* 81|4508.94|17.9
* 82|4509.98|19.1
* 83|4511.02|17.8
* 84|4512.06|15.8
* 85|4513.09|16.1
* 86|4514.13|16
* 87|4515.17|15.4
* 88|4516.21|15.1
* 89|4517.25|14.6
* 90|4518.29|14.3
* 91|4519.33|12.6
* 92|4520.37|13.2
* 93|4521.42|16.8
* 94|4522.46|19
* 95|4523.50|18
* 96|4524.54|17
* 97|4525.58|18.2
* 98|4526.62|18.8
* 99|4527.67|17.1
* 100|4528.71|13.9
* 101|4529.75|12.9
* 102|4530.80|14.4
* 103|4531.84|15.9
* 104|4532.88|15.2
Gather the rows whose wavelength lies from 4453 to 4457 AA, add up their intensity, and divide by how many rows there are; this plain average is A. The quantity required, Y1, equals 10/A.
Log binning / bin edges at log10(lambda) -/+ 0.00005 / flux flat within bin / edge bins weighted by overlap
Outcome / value 0.68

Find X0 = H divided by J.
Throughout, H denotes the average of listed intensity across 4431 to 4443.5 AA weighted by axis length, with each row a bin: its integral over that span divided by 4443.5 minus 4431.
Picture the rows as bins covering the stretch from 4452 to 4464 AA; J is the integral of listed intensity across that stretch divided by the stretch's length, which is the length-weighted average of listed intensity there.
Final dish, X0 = 0.99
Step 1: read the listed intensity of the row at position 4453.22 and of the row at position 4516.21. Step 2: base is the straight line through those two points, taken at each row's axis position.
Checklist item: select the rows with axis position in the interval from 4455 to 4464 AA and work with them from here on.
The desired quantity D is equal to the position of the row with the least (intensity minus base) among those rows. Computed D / 4462.46 AA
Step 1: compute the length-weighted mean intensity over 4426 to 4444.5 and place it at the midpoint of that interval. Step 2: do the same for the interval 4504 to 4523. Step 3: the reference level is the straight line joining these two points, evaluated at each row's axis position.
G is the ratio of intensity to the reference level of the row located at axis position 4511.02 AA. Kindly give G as 1.11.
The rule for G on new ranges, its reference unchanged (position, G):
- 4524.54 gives 1.05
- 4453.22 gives 0.89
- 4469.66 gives 0.84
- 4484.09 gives 1.11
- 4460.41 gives 1.25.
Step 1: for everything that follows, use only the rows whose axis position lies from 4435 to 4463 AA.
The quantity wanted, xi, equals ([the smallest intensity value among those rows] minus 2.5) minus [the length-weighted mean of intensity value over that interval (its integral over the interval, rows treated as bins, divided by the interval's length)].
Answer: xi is -6.07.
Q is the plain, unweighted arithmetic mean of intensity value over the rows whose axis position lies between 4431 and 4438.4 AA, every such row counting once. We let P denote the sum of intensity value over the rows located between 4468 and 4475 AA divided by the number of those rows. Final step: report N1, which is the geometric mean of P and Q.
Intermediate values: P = 16.1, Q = 15.1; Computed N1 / 15.6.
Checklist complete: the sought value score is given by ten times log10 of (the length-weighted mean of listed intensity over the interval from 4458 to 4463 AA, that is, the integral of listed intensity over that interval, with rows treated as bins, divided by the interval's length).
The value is 12.3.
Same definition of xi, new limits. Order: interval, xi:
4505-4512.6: -3.84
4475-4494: -4.94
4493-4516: -5.93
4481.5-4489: -4.58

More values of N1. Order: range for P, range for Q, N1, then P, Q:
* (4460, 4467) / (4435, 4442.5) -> 16.4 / 16.3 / 16.6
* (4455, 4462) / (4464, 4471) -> 16.5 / 17.6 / 15.5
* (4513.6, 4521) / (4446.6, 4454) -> 14.7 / 14.5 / 14.9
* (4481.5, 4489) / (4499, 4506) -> 17.4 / 15.8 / 19.1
